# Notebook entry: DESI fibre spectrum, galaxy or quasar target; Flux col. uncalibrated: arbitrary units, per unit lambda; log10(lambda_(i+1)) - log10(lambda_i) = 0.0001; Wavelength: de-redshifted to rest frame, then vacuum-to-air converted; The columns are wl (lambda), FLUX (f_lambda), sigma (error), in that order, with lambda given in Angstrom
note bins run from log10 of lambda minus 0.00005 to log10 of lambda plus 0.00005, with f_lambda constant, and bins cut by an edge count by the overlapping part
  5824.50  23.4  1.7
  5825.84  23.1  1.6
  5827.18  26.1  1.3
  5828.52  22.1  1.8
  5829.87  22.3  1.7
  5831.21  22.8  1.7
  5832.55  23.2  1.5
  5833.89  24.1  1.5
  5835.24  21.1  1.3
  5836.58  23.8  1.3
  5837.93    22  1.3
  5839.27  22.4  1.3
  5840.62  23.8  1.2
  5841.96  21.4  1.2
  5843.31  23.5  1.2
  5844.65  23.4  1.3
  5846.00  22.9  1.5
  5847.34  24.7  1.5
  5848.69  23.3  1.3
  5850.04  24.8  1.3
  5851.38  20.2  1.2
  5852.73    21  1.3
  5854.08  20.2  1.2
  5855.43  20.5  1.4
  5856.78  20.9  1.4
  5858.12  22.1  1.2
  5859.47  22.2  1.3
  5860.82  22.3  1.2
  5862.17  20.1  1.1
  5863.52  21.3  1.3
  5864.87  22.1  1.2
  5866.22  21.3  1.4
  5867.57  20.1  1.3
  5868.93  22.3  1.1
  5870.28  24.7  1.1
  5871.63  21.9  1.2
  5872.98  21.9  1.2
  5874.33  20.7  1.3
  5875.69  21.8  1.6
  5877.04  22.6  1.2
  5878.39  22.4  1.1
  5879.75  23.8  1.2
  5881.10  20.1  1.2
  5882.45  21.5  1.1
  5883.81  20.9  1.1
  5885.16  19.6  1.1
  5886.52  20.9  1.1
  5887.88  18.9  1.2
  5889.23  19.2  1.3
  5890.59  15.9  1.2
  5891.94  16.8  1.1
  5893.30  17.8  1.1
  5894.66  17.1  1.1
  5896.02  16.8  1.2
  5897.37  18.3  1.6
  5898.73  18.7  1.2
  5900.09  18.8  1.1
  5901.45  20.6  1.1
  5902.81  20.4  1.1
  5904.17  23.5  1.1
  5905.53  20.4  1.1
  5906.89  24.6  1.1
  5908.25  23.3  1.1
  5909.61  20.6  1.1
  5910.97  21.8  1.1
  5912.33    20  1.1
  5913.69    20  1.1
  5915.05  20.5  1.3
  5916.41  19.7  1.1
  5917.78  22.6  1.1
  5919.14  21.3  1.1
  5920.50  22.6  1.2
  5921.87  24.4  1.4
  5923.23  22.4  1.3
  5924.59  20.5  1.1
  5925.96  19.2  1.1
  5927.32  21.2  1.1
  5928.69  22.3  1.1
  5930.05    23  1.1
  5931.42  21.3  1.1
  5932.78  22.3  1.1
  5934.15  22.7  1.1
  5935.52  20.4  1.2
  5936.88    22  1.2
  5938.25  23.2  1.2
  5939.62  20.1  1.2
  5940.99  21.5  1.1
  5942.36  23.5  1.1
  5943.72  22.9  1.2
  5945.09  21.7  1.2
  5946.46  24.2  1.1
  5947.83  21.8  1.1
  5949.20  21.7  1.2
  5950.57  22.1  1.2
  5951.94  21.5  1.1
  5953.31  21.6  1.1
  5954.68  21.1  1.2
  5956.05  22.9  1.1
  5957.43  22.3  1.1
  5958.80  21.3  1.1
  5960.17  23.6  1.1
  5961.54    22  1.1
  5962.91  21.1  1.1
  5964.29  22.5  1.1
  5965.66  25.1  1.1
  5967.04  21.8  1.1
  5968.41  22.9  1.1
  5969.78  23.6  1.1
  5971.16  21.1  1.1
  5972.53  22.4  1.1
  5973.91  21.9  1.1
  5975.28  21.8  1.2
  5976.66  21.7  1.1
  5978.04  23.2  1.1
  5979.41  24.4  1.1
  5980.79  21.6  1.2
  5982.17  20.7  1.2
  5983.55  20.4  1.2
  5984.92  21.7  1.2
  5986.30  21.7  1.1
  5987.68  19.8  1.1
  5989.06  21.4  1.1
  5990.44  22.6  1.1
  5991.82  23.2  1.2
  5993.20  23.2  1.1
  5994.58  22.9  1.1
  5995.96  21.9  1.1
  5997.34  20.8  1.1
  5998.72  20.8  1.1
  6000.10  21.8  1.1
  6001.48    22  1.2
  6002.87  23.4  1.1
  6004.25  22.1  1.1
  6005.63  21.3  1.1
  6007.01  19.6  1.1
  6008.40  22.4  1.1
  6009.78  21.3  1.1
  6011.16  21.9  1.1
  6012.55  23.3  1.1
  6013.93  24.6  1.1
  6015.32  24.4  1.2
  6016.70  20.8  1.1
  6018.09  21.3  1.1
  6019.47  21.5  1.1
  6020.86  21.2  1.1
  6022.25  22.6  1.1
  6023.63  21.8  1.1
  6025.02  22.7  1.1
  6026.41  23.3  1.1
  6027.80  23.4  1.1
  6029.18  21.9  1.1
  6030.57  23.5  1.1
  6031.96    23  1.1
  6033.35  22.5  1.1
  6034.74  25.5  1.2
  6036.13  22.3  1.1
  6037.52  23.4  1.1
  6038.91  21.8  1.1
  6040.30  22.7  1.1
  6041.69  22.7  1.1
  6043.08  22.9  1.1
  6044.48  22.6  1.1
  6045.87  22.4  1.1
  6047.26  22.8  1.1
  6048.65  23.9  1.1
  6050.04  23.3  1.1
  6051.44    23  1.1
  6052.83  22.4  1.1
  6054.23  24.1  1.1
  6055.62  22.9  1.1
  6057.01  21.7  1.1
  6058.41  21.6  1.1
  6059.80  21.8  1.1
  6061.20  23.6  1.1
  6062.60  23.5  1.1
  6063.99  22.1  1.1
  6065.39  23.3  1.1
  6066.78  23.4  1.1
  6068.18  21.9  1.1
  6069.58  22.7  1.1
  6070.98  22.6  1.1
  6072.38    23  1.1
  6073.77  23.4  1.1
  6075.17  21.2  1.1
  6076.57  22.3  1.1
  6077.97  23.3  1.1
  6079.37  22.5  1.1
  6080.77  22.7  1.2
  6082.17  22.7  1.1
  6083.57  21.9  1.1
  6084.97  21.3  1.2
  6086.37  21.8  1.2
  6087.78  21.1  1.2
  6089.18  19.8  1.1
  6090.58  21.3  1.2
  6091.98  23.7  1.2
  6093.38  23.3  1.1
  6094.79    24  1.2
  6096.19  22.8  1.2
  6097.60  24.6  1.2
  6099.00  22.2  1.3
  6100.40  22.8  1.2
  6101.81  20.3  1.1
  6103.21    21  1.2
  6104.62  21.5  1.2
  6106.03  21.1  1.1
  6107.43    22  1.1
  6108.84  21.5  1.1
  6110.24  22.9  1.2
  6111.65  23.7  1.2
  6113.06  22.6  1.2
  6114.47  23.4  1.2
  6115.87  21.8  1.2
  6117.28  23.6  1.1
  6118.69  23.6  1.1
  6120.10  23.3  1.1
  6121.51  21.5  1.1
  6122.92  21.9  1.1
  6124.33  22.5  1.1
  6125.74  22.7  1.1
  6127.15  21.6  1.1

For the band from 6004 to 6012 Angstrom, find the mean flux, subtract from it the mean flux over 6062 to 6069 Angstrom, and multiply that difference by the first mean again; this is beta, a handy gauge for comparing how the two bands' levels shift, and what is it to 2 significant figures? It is -30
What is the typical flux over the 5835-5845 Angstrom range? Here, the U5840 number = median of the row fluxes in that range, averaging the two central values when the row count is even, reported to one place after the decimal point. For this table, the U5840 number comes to 22.9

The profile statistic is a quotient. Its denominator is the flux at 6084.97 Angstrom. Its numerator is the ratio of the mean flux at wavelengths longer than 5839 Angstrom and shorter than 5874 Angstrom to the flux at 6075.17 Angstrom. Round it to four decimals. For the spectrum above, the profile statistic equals 0.0490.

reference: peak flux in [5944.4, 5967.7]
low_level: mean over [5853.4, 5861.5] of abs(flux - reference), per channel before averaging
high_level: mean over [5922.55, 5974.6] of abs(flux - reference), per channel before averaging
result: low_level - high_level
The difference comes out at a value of 0.7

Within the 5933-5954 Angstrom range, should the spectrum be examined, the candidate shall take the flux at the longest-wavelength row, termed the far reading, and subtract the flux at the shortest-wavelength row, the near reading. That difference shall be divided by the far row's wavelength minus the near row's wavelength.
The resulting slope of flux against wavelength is -0.06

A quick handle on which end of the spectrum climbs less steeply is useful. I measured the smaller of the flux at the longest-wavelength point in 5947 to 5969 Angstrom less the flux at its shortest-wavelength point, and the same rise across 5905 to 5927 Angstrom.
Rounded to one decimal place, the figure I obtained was -1.2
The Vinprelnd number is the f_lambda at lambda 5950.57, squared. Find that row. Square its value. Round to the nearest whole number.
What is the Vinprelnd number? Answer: 488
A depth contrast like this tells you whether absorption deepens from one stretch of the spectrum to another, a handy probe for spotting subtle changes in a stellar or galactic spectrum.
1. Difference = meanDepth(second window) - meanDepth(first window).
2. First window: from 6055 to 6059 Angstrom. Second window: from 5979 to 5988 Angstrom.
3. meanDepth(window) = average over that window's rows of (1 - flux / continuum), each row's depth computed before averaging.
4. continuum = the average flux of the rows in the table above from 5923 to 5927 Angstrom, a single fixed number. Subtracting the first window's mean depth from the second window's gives 0.03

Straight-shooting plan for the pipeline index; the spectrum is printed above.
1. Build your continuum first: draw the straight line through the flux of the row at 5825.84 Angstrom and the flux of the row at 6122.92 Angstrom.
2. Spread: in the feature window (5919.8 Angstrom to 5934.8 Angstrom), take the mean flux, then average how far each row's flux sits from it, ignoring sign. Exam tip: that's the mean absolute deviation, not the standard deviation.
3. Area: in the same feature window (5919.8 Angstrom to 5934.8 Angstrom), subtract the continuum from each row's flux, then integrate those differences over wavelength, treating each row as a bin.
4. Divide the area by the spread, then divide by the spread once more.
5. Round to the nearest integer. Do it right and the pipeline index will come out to -10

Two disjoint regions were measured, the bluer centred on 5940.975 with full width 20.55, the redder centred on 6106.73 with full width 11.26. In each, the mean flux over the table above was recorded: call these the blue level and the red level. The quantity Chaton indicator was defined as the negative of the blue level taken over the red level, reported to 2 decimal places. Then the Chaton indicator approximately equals -1.02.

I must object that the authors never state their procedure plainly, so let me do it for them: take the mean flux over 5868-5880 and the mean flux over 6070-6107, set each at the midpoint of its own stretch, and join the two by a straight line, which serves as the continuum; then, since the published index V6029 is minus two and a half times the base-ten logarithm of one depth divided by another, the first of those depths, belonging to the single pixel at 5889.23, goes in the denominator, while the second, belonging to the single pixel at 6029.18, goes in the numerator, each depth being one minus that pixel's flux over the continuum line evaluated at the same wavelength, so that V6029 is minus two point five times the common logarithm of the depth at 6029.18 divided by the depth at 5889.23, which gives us 2.3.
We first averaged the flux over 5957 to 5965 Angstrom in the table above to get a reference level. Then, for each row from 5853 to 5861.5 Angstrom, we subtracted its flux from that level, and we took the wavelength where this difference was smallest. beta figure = 5860.82 Angstrom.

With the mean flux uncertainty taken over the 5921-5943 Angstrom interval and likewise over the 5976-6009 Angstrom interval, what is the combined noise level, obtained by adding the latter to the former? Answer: 2.281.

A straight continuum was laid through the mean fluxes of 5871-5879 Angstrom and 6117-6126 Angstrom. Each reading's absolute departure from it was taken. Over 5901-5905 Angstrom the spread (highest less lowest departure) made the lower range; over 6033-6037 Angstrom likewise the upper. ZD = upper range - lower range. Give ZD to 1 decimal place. 2.8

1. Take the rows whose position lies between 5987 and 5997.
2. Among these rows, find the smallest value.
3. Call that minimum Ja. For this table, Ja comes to 19.8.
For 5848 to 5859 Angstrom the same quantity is 20.2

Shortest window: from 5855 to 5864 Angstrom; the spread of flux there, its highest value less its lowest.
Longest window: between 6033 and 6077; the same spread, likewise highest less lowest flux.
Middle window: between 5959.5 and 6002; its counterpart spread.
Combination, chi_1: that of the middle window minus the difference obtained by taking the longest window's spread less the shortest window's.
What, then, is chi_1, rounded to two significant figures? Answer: 3.2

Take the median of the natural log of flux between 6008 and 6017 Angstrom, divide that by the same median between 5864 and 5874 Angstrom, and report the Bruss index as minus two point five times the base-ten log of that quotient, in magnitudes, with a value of -0.008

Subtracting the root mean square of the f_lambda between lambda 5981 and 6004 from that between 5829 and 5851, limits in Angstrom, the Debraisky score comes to 1.3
